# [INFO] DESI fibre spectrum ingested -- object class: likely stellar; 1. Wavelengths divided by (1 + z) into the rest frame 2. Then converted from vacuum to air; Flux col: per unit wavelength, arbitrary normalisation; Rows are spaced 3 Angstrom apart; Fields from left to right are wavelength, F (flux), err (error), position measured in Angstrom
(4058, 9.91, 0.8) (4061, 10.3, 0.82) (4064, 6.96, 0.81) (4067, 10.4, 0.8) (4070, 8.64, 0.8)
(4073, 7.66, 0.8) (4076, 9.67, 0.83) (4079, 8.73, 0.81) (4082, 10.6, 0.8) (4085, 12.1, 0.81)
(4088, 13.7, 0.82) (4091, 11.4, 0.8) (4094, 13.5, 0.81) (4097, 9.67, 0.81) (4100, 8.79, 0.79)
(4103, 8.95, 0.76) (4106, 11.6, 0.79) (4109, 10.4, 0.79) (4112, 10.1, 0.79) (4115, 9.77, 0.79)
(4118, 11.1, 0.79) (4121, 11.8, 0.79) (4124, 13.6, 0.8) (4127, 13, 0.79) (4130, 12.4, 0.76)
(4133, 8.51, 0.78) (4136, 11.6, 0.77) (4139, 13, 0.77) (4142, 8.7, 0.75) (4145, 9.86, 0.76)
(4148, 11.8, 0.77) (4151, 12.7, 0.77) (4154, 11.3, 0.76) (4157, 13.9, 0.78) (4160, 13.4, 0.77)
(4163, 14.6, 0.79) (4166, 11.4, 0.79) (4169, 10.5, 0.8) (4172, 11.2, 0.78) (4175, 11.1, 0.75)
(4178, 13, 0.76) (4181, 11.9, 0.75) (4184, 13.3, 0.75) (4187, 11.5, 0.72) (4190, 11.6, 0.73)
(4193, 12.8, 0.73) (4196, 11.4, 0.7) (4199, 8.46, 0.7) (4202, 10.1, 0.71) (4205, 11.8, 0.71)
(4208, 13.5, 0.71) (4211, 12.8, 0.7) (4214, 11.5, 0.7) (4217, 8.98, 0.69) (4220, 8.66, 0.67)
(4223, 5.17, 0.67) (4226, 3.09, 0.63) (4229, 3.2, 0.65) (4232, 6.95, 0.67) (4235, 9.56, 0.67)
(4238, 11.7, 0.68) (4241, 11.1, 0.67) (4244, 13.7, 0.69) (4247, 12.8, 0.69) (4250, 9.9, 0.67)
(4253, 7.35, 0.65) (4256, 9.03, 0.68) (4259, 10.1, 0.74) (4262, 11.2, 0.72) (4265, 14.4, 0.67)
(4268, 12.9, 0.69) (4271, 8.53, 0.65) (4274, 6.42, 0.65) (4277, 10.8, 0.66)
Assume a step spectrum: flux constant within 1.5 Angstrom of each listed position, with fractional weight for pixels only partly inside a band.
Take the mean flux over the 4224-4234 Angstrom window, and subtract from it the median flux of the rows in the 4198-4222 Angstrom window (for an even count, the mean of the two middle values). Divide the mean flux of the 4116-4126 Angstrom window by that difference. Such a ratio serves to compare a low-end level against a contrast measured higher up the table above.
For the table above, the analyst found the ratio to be -2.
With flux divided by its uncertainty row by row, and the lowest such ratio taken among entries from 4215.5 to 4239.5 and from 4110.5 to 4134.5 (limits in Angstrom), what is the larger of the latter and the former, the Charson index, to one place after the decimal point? 10.9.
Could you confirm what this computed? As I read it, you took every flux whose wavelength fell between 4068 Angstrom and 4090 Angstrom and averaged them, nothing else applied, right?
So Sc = 10.2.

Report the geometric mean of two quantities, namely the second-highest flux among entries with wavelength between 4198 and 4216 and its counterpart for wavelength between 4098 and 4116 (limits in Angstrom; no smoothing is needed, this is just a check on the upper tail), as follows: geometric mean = 11.5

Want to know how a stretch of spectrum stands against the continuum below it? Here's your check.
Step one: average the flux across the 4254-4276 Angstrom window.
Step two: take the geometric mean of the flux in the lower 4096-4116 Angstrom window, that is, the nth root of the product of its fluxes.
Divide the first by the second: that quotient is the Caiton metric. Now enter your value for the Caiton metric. 1.05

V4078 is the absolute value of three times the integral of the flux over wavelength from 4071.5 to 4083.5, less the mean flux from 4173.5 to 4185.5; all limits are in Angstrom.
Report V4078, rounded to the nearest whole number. 318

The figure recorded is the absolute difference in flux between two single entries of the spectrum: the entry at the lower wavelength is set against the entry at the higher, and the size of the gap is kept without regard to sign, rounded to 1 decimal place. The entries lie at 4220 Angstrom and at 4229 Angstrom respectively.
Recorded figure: 5.5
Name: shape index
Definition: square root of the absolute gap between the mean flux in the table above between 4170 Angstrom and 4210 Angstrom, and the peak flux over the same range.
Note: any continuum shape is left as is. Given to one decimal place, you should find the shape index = 1.4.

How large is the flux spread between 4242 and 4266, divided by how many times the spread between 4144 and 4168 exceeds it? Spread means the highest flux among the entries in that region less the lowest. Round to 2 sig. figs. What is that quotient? 10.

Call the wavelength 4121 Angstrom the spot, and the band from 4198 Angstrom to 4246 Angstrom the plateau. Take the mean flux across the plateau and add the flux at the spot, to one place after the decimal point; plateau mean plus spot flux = 21.2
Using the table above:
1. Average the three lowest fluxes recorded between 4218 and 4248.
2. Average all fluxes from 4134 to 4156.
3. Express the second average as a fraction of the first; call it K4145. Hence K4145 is 2.95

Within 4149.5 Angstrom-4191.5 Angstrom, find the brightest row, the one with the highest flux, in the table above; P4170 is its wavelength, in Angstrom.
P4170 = 4163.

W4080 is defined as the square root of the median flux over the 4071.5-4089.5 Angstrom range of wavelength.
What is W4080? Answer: 3.18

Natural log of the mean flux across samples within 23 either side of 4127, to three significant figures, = 2.41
